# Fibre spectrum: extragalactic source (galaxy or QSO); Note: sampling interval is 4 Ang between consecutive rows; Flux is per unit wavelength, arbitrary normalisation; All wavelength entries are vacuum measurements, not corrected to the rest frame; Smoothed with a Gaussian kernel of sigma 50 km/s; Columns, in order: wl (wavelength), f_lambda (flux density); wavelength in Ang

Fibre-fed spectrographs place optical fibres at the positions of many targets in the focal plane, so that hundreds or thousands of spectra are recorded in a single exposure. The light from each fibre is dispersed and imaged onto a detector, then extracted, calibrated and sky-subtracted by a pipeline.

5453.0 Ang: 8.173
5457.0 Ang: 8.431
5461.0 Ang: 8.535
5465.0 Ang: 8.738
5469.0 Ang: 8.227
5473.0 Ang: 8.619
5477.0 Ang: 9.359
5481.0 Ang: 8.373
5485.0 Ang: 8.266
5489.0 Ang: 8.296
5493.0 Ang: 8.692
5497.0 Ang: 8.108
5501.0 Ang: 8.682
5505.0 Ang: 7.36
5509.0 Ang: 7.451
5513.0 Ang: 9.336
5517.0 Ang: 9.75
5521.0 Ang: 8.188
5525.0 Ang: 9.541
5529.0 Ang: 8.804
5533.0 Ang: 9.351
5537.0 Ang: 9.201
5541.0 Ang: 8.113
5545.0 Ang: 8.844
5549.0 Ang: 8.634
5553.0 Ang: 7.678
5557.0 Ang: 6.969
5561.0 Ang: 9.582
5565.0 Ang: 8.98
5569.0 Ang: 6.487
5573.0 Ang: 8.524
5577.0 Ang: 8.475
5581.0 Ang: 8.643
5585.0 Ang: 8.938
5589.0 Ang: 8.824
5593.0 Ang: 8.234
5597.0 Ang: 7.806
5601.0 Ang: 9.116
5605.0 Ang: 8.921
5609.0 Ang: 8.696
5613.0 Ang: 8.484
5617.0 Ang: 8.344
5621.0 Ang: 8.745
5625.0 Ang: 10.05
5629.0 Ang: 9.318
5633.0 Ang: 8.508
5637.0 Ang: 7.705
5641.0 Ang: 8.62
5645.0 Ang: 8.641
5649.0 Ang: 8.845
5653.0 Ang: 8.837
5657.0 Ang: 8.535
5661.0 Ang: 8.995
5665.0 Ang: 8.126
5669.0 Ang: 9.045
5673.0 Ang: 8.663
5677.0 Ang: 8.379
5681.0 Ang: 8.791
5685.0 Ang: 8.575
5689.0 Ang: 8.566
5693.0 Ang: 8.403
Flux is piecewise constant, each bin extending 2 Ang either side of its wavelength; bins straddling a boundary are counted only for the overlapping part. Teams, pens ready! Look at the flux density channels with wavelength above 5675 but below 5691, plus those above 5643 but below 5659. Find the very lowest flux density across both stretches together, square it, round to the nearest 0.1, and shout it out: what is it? 70.2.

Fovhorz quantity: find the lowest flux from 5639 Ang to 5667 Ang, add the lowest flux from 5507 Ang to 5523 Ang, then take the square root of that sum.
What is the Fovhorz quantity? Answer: 3.95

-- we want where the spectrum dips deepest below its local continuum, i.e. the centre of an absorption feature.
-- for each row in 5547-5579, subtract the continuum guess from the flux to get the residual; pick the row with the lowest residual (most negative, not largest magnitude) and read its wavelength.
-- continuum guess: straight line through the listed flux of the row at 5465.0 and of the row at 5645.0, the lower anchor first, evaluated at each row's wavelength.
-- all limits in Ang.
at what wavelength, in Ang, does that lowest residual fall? 5569.0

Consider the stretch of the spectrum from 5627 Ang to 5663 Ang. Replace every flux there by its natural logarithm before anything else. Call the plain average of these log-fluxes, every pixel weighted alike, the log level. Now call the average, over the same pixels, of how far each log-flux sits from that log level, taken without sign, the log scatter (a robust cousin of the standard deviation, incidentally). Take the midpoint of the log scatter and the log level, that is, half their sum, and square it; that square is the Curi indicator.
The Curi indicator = 1.20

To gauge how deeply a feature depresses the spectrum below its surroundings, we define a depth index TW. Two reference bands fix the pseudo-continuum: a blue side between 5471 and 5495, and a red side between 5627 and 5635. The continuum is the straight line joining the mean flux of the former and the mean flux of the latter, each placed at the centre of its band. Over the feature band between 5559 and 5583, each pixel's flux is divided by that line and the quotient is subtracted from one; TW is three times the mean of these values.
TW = 0.115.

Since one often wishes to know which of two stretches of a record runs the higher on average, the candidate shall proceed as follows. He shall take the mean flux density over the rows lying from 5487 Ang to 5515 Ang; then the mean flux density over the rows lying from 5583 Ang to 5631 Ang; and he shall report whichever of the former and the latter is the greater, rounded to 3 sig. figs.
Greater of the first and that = 8.79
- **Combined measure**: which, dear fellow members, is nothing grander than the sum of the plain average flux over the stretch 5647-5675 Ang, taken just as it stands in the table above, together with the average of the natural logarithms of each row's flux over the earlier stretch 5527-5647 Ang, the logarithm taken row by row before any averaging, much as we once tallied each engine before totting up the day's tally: 10.9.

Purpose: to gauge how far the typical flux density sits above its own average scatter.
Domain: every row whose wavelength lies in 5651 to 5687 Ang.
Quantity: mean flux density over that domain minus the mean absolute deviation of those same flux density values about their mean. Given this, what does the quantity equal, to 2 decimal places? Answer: 8.43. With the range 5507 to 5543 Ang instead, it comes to 8.22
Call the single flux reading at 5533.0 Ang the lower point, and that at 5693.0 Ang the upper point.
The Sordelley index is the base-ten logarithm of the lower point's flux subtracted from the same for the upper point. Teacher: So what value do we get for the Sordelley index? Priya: -0.046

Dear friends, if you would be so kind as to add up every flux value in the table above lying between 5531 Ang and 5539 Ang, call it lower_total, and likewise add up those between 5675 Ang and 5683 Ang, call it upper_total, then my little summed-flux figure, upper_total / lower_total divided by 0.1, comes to 9.3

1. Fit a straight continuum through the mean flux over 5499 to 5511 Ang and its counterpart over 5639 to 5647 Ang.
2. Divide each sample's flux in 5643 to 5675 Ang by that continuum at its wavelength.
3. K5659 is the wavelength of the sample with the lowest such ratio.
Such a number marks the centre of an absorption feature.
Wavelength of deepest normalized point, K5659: 5665.0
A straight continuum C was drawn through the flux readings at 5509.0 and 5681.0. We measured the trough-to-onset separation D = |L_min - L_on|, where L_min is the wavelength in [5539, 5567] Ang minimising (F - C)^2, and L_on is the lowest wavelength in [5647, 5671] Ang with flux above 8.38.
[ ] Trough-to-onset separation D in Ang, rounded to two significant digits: 96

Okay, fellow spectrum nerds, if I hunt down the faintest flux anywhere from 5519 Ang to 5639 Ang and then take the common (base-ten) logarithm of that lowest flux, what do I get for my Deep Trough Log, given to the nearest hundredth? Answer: 0.81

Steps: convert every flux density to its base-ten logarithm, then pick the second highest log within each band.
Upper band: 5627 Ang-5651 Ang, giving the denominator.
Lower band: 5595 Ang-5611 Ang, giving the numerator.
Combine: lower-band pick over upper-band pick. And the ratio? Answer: 1.00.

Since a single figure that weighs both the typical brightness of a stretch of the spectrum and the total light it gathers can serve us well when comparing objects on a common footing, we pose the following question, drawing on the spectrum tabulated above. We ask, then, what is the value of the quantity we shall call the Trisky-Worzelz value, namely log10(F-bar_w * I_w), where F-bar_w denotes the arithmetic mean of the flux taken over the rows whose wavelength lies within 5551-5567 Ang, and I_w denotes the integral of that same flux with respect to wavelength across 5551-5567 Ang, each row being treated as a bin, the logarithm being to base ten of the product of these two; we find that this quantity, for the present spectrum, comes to 3.043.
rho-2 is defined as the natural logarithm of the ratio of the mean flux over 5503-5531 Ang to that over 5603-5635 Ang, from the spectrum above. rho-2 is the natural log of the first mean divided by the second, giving -0.029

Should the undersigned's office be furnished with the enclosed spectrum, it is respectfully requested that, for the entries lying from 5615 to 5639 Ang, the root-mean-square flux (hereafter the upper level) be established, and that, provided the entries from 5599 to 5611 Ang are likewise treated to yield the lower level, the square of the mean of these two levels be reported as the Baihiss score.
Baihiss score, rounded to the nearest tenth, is 78.5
